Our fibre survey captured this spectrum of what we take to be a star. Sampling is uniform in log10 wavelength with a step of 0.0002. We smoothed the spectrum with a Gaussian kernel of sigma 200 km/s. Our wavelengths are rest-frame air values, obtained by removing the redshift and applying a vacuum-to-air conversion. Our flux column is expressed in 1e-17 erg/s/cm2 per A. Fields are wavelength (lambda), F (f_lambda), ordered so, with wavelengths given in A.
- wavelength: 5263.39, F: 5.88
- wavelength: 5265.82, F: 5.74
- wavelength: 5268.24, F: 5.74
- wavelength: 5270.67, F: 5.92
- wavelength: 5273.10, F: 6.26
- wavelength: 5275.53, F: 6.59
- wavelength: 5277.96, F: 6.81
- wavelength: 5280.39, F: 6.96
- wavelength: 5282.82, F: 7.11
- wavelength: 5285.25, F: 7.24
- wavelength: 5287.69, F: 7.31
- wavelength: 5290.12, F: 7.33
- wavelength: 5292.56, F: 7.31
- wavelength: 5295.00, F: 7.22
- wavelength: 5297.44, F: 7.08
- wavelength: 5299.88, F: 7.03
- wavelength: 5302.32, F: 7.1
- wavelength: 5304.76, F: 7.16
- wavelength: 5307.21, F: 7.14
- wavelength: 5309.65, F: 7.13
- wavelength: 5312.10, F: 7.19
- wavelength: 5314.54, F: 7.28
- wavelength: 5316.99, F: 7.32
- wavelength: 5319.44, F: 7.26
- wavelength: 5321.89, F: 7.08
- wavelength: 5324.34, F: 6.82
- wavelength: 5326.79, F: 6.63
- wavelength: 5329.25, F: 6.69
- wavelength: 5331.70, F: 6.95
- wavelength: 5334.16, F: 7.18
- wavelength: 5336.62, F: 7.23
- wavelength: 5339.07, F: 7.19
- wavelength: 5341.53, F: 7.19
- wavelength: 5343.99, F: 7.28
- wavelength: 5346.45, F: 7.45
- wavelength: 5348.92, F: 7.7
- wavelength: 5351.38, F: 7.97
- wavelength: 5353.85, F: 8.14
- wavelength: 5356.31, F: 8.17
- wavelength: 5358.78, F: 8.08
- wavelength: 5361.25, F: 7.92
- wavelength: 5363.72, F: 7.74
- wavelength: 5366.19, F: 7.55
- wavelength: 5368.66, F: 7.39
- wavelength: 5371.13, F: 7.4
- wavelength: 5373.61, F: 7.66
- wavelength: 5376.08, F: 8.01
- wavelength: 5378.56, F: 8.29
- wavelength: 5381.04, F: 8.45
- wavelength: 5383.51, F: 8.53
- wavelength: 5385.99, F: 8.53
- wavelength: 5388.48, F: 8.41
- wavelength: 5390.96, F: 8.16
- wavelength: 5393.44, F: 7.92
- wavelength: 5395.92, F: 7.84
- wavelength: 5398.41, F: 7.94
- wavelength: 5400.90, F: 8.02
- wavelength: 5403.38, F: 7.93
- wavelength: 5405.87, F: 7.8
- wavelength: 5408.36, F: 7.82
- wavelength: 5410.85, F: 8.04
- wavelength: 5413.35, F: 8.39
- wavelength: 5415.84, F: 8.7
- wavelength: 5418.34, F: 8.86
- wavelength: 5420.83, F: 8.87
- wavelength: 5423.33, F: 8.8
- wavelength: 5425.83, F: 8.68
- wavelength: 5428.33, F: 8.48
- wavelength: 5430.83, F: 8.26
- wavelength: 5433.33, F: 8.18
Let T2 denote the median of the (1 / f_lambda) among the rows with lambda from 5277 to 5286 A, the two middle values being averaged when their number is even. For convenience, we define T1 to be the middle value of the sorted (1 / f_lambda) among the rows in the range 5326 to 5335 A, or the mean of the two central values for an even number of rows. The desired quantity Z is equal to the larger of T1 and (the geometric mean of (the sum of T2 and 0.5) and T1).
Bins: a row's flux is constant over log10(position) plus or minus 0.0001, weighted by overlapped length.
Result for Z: 0.307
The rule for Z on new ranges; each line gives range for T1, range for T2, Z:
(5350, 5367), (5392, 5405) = 0.280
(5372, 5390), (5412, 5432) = 0.270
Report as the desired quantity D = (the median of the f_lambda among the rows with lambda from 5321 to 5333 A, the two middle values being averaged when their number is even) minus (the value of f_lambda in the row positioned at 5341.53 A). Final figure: -0.4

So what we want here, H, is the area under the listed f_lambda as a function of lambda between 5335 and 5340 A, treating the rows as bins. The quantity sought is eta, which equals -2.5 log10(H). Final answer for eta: -3.89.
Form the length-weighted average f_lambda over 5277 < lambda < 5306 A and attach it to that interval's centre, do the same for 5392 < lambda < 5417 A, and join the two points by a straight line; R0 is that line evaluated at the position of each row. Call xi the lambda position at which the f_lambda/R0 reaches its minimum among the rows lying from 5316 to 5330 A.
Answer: 5326.79 A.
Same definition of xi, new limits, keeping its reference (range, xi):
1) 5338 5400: 5371.13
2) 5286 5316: 5299.88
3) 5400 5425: 5405.87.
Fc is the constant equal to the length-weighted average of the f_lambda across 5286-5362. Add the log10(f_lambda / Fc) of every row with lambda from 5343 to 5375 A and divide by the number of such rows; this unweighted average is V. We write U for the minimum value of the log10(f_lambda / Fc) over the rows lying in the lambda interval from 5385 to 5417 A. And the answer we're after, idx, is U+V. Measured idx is 0.053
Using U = 0.029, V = 0.02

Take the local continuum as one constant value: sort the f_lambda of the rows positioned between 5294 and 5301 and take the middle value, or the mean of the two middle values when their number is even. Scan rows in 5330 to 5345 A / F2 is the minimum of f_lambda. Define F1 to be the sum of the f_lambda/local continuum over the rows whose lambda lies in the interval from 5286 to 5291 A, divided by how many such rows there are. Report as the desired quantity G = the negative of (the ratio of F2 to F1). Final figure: -6.7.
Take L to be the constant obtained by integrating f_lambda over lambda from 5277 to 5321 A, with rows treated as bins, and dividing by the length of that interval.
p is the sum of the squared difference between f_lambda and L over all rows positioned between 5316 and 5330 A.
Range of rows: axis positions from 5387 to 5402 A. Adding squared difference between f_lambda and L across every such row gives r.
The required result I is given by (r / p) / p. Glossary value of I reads 10.6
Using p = 1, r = 5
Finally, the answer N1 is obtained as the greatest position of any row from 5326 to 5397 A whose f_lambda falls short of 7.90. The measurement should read 5395.92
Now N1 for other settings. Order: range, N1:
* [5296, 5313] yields 5312.10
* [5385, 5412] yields 5408.36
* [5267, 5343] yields 5341.53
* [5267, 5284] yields 5282.82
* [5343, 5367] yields 5366.19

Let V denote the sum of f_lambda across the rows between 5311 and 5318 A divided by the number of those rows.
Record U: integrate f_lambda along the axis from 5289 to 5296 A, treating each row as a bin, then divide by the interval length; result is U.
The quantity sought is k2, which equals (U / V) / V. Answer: 0.14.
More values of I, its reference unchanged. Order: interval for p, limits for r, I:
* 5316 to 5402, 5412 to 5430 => 0.0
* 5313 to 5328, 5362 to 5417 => 89.2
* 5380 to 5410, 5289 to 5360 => 0.0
